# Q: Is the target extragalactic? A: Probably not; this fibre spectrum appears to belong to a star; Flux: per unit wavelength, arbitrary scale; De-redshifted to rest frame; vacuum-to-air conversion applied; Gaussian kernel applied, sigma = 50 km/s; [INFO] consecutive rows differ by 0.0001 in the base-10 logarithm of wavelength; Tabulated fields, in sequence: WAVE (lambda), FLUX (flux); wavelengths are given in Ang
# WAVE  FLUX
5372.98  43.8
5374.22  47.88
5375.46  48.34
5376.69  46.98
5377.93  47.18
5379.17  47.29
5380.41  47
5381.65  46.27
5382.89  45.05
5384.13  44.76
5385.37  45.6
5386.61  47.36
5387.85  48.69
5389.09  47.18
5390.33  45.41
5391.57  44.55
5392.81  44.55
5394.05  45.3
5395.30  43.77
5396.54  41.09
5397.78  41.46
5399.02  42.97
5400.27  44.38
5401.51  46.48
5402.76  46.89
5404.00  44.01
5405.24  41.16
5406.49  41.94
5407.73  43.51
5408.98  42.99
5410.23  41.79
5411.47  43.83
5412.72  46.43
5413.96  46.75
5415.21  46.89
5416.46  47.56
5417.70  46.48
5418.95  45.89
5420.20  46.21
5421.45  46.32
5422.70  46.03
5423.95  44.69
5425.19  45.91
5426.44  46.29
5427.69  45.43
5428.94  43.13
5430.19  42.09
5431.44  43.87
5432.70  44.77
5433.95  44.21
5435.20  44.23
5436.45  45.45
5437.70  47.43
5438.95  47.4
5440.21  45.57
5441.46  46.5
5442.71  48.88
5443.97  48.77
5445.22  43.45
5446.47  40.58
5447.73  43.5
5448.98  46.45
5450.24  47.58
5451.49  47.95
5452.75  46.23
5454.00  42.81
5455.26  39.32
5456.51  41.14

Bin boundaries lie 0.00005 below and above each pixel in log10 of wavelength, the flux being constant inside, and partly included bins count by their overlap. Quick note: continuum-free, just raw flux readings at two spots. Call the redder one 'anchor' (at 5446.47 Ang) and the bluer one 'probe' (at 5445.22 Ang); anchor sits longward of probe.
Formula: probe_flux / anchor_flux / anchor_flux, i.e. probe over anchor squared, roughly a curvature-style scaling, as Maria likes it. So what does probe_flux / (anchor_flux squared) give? 0.0264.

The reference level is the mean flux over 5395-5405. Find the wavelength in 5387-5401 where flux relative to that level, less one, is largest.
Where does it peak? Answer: 5387.85 Ang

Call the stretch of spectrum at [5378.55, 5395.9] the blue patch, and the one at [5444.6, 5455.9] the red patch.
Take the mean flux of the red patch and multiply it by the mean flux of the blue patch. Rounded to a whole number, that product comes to 2030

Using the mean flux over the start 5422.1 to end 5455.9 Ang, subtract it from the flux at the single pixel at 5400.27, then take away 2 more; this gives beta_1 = -2.8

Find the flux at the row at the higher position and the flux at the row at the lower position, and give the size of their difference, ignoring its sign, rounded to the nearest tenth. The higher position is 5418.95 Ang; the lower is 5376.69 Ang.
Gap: 1.1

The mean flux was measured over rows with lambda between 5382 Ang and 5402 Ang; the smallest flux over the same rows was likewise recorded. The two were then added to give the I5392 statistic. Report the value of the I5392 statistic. 86.0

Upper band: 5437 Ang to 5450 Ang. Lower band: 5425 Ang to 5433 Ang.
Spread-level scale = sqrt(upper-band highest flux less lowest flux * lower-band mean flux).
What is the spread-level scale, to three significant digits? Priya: 19.2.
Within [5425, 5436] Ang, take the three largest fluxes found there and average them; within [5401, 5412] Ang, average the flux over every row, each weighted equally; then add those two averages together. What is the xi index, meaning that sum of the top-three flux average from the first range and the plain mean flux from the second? 89.5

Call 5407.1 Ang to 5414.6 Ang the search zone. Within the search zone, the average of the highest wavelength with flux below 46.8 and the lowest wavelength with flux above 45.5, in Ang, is 5413.3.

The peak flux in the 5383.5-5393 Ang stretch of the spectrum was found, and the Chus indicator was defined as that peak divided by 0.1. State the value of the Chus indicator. 487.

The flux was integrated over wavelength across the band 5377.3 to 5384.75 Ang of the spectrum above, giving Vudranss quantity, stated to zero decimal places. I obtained 344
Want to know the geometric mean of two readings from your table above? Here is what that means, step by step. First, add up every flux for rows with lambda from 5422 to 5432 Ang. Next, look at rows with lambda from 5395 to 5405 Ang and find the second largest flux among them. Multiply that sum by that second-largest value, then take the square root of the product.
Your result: 129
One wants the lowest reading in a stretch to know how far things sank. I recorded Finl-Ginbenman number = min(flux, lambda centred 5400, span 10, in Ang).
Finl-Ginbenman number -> 41.09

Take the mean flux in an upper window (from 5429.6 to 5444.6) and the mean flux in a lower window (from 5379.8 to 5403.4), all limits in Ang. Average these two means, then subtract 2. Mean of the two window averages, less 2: 43.5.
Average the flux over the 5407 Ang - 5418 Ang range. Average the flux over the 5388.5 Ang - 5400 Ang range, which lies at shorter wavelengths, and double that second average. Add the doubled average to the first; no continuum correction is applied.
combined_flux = 133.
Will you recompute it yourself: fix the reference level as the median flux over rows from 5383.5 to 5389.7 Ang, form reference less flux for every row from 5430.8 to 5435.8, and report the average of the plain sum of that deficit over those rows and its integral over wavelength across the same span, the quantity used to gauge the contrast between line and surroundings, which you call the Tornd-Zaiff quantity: 13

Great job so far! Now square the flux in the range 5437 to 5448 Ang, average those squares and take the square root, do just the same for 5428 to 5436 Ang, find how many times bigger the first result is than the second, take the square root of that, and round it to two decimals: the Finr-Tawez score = 1.02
